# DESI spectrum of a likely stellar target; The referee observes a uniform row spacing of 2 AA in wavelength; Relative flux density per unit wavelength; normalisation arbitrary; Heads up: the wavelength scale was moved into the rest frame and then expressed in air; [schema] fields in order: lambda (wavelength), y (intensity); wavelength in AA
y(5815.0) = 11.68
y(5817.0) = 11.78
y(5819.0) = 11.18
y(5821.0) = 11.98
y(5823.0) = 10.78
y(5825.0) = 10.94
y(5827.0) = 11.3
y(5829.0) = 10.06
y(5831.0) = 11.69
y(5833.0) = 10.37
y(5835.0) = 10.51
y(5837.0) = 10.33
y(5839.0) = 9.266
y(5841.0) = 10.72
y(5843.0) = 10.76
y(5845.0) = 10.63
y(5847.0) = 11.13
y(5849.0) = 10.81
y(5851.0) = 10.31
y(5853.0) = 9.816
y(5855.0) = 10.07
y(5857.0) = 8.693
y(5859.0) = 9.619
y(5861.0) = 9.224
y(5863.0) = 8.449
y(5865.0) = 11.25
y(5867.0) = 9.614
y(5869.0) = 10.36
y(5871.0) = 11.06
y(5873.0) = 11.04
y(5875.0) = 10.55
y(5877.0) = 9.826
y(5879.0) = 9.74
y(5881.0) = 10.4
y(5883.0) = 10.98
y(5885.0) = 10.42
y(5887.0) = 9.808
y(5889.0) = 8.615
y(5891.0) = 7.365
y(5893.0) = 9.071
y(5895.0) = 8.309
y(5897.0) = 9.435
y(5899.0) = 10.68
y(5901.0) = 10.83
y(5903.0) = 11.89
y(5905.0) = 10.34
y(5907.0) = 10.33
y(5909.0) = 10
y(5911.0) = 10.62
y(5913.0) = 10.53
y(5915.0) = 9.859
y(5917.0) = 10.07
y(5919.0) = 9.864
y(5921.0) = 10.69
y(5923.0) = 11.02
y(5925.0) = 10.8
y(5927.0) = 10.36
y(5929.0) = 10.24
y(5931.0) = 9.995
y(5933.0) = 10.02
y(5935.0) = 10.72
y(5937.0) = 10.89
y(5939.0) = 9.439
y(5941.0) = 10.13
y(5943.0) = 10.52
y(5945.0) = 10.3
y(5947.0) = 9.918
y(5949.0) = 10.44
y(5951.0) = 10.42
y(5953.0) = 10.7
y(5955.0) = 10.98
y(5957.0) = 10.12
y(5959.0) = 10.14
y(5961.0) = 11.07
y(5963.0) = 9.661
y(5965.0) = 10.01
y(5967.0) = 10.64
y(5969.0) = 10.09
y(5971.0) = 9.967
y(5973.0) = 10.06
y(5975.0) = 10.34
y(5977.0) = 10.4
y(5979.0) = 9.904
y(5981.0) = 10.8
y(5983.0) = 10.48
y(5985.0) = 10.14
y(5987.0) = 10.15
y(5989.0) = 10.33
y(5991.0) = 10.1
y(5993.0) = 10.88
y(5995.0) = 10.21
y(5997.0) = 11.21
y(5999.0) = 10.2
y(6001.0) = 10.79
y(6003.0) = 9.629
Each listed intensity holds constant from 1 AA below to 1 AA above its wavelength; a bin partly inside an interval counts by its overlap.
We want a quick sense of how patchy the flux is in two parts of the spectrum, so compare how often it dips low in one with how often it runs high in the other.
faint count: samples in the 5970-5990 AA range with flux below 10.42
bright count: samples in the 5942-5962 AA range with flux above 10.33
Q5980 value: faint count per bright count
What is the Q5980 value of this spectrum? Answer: 1.33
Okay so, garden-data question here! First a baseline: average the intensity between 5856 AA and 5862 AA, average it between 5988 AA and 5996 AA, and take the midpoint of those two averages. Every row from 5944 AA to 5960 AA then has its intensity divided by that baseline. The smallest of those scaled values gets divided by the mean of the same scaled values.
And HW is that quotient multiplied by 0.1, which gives 0.0956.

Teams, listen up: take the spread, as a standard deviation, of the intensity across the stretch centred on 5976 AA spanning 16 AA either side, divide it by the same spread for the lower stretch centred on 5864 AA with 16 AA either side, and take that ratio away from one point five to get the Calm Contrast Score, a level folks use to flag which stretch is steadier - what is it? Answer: 1.1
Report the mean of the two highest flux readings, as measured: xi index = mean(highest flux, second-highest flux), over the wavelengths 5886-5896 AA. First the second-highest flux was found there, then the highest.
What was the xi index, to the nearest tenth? 9.4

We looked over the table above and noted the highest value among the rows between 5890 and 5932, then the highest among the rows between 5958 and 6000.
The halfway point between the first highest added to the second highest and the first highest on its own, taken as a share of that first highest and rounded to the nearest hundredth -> 1.47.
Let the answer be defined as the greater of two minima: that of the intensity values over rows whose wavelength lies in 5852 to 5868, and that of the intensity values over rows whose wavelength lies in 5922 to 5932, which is 10.0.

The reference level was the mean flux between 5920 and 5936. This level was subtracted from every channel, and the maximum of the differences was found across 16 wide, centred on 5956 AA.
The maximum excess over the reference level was 0.6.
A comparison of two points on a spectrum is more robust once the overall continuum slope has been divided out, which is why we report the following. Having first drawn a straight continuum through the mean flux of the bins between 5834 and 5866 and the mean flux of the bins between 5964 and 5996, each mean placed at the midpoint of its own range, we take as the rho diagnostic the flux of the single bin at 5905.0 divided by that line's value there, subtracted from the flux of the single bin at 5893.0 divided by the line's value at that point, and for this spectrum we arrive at -0.12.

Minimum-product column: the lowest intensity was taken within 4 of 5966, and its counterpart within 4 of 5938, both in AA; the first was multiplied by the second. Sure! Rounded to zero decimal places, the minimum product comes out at 91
